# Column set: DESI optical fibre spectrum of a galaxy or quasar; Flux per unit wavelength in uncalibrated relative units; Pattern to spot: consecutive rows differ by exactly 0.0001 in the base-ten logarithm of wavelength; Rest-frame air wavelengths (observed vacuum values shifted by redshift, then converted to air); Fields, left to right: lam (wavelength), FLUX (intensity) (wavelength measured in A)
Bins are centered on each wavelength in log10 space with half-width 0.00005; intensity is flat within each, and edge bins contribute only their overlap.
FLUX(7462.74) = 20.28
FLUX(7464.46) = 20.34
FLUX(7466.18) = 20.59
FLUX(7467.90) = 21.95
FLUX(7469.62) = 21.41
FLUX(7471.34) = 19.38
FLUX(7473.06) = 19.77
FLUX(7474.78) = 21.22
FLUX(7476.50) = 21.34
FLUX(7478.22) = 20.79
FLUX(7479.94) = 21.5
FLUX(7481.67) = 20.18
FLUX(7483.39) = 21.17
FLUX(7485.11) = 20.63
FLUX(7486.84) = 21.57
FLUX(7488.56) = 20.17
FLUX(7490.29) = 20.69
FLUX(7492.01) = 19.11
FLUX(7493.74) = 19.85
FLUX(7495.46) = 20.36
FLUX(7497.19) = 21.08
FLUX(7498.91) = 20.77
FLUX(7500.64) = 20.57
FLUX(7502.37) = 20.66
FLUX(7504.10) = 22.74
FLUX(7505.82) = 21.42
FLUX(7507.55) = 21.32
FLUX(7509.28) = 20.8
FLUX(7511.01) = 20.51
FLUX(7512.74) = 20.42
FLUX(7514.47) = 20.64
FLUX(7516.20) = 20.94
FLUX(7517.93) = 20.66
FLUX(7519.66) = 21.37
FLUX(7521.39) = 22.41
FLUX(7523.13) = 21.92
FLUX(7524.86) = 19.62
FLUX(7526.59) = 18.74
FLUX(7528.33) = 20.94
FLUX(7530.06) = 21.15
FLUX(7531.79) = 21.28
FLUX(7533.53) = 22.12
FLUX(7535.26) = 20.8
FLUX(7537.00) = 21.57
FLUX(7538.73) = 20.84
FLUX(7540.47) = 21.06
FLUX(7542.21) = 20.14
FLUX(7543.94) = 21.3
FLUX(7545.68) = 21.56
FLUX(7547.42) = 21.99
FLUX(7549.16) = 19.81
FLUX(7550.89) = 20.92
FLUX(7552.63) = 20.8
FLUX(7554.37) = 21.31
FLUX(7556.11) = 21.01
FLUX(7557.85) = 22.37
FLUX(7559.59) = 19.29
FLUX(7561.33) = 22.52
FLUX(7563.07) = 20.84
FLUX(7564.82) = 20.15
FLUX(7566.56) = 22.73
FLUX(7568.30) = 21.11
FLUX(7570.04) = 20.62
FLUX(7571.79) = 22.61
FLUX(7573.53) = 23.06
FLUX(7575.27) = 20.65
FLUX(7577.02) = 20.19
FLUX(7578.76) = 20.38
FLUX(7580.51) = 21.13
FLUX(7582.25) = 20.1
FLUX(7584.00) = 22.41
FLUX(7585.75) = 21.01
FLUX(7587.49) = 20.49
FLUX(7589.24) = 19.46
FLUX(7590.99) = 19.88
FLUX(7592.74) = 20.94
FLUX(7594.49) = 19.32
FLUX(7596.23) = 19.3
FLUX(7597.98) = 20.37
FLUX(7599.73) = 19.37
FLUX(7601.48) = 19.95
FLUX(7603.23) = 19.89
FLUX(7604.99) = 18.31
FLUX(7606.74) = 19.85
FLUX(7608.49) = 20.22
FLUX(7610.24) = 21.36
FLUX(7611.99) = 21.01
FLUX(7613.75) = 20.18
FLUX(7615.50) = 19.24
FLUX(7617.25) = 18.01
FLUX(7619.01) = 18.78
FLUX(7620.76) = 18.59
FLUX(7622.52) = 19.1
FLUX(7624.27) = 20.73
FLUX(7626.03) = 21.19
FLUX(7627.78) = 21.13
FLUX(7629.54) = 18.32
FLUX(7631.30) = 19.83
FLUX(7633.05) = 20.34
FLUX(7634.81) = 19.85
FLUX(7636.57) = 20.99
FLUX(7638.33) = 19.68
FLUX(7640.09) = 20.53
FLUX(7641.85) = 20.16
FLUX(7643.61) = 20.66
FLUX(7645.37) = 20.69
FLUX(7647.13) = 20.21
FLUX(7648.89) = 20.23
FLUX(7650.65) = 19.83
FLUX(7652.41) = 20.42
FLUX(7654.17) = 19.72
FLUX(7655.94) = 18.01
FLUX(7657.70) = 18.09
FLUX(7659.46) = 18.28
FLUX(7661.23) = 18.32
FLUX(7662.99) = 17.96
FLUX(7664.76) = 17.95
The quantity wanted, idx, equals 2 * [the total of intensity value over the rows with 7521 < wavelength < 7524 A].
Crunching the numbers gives 89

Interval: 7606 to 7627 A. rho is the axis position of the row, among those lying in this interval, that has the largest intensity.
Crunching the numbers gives 7610.24 A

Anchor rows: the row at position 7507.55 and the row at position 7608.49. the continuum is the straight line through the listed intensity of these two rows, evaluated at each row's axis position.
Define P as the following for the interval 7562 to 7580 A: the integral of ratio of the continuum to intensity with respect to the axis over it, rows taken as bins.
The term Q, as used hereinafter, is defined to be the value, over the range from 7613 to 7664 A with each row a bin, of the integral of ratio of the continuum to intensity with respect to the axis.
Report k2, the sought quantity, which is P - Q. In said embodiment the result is -34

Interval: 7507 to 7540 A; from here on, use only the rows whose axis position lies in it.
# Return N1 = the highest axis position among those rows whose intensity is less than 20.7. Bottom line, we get 7526.59 A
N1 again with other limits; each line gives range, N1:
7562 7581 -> 7578.76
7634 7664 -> 7662.99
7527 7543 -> 7542.21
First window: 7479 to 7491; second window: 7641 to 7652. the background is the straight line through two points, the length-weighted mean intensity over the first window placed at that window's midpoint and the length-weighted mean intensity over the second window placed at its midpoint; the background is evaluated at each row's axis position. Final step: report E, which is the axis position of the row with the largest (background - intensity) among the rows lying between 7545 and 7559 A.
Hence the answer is 7549.16 A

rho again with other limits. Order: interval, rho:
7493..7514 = 7504.10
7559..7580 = 7573.53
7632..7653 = 7636.57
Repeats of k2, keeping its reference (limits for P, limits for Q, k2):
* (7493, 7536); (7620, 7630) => 34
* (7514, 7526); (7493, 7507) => -2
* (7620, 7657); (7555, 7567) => 25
